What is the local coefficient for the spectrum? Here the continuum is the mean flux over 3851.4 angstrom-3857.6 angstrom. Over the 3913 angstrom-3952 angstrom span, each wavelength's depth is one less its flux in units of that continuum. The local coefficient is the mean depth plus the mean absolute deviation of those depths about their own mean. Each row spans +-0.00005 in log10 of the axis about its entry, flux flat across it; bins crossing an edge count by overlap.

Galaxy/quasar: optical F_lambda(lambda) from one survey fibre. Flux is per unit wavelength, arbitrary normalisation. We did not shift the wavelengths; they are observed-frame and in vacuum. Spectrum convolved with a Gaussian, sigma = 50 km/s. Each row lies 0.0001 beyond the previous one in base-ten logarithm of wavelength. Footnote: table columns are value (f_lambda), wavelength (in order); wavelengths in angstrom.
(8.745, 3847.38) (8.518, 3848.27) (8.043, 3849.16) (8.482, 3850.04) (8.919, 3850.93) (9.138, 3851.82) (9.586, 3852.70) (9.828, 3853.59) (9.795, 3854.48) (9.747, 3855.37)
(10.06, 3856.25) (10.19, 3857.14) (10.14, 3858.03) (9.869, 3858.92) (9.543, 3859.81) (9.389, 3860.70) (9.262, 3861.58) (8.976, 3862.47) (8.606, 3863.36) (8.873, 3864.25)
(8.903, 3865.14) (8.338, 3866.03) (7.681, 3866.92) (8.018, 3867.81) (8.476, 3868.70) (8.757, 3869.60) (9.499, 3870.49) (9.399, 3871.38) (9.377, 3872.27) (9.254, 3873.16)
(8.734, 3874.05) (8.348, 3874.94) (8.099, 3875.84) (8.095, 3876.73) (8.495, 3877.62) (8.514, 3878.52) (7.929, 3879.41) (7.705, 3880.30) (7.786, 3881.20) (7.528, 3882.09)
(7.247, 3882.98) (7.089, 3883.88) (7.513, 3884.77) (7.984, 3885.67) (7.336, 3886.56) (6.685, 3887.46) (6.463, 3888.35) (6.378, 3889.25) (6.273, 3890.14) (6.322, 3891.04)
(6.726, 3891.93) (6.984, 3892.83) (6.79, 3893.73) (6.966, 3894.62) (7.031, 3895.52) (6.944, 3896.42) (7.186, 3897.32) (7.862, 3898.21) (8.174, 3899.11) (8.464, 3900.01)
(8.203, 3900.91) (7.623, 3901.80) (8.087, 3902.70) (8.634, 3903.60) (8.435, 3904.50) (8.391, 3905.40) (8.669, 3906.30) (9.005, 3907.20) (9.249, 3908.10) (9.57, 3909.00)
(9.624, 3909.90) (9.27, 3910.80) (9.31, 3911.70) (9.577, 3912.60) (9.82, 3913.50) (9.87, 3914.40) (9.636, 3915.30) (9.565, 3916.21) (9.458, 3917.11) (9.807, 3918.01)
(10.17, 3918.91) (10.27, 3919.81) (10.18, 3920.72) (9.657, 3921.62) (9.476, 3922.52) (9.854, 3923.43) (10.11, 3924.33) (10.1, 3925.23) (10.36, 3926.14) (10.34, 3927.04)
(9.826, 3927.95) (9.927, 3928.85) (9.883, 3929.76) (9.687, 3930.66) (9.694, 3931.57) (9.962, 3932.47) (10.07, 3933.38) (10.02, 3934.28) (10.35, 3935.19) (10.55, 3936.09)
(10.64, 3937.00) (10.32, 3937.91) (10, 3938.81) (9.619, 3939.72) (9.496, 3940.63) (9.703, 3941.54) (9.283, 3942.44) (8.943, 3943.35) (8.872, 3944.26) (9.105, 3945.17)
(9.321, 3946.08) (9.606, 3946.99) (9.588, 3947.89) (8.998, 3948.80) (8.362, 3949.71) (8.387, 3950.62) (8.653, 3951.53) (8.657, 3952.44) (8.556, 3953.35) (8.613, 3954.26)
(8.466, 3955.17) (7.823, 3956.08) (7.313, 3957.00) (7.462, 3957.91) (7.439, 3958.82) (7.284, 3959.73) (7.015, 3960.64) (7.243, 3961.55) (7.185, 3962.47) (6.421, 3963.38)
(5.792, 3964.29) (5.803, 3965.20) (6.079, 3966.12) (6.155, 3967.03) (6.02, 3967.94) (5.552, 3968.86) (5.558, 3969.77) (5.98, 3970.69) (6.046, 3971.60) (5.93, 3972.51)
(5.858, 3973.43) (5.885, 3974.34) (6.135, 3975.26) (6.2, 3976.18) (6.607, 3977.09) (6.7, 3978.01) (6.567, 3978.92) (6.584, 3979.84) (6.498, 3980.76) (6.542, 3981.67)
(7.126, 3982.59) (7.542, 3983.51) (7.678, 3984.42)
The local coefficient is 0.05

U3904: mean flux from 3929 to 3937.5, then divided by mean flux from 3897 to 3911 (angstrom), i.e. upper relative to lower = 1.18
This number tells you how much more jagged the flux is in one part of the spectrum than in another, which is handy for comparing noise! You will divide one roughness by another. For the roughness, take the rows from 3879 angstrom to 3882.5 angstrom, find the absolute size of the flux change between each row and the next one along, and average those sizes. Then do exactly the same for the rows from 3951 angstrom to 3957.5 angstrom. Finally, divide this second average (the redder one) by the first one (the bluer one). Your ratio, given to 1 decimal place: 1.3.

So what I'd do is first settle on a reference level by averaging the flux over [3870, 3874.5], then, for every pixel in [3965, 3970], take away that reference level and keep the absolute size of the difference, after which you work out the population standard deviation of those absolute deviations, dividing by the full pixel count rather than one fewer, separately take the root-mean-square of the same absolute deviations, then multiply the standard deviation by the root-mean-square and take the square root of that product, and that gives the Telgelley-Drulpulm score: 0.91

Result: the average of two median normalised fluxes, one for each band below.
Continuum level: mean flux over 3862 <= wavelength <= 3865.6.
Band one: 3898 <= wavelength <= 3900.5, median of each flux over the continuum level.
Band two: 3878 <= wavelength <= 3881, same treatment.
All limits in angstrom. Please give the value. 0.91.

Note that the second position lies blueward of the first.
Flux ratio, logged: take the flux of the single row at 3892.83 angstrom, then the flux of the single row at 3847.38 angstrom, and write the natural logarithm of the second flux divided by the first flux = 0.22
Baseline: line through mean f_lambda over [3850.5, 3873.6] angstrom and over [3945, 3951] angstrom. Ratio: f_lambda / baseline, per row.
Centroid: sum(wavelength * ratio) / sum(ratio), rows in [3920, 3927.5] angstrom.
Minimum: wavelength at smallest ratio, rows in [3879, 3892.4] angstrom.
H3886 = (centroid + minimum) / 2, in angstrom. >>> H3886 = 3907.0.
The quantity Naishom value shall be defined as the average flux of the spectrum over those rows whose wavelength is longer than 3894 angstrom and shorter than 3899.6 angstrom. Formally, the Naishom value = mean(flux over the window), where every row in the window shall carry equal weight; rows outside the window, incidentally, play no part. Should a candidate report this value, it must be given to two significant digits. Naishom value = 7.4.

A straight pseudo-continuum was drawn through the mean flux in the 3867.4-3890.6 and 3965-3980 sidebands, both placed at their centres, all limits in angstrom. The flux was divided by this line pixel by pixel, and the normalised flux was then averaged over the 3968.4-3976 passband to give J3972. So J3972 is 0.96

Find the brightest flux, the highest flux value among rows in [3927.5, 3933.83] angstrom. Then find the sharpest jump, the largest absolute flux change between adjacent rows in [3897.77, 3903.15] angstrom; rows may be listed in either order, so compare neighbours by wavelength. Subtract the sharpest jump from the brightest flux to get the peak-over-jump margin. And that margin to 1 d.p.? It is 9.5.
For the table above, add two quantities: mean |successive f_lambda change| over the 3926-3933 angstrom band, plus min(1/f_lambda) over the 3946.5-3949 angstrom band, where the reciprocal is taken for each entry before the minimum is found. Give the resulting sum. 0.27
